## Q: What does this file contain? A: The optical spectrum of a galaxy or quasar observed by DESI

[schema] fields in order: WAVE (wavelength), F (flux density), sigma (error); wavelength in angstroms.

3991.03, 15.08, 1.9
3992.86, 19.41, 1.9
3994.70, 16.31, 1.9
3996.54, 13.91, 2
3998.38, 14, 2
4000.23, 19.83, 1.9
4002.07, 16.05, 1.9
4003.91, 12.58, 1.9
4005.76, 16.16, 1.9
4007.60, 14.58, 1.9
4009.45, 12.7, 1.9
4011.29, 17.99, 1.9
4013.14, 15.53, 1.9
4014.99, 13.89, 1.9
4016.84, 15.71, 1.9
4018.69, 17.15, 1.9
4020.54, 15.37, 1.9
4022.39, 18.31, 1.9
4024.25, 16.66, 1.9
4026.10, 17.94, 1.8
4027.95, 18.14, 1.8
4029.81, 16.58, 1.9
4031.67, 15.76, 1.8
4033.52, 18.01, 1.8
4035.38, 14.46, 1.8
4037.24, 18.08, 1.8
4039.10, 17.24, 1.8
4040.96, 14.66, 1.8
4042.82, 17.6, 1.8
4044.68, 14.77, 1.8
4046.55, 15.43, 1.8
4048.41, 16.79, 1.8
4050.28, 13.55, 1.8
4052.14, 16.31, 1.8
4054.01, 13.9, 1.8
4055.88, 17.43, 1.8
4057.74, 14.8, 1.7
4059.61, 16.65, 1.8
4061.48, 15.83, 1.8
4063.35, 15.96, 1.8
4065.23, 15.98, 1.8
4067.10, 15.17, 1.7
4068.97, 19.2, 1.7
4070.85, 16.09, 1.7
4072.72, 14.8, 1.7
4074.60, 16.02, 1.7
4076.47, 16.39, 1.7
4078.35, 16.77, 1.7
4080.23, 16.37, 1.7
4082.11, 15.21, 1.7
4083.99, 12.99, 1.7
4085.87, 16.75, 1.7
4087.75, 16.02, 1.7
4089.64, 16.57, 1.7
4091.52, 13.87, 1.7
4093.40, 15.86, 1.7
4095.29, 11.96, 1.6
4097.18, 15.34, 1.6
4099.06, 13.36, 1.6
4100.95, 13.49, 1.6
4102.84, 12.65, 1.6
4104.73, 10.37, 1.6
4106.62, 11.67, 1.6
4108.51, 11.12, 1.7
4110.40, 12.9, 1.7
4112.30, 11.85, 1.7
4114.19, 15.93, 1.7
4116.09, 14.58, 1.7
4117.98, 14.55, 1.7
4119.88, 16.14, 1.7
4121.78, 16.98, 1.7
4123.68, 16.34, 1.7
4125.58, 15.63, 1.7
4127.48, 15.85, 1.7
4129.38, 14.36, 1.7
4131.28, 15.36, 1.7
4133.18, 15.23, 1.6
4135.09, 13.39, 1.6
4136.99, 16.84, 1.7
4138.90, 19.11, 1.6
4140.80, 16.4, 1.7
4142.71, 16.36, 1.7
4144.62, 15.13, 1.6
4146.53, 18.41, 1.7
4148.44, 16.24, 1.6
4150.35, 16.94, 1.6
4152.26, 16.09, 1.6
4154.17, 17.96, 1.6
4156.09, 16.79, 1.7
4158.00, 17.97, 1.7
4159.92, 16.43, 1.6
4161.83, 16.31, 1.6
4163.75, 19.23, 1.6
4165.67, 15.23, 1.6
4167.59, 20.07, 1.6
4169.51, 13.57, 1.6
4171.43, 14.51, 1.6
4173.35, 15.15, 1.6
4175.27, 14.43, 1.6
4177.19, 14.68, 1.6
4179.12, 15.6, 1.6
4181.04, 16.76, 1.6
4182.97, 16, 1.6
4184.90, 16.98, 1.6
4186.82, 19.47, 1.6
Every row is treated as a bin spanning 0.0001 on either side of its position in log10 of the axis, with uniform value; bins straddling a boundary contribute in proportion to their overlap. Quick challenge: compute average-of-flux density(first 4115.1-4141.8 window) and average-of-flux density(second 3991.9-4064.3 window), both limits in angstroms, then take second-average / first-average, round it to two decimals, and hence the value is 1.02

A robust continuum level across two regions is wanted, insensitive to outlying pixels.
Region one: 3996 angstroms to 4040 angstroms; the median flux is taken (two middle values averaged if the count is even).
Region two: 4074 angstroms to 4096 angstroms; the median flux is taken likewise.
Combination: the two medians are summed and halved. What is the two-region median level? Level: 16.1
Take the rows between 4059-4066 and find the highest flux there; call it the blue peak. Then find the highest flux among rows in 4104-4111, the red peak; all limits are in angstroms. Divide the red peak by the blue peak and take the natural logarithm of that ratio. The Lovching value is -0.3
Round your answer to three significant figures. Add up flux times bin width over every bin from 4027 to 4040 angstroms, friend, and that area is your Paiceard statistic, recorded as 220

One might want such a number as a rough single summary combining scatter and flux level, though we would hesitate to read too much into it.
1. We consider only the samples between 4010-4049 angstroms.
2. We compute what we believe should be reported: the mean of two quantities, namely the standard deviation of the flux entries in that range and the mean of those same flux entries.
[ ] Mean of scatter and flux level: 8.9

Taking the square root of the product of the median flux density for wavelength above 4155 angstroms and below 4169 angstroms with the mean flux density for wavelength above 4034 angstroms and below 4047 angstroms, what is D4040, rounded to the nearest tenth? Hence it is 16.4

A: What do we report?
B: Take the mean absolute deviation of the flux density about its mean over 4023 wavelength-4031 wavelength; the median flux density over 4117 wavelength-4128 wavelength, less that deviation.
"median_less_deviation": 15.3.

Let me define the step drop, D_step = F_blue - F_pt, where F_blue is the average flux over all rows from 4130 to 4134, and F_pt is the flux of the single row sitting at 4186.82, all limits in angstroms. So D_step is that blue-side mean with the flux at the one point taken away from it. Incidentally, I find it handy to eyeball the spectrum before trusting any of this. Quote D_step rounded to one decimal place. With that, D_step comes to -4.2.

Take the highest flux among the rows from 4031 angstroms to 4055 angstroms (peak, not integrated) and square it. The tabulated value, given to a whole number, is 327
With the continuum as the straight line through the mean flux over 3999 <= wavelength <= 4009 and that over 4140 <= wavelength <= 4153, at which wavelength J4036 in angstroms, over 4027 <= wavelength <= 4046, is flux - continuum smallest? 4035.38 angstroms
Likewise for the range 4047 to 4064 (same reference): 4050.28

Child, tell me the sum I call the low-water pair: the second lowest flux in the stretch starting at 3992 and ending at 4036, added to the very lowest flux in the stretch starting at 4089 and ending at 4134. 23.1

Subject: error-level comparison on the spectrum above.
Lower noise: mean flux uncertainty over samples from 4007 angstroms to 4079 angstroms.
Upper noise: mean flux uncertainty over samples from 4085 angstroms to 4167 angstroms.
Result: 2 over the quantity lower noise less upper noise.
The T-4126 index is 13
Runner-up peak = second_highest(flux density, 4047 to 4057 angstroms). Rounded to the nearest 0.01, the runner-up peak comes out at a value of 16.79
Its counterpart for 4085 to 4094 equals 16.57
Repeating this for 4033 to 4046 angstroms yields 18.01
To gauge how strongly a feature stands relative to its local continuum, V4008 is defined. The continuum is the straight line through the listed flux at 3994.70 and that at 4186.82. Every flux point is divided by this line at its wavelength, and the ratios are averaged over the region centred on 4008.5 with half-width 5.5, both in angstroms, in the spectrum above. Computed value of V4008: 0.90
